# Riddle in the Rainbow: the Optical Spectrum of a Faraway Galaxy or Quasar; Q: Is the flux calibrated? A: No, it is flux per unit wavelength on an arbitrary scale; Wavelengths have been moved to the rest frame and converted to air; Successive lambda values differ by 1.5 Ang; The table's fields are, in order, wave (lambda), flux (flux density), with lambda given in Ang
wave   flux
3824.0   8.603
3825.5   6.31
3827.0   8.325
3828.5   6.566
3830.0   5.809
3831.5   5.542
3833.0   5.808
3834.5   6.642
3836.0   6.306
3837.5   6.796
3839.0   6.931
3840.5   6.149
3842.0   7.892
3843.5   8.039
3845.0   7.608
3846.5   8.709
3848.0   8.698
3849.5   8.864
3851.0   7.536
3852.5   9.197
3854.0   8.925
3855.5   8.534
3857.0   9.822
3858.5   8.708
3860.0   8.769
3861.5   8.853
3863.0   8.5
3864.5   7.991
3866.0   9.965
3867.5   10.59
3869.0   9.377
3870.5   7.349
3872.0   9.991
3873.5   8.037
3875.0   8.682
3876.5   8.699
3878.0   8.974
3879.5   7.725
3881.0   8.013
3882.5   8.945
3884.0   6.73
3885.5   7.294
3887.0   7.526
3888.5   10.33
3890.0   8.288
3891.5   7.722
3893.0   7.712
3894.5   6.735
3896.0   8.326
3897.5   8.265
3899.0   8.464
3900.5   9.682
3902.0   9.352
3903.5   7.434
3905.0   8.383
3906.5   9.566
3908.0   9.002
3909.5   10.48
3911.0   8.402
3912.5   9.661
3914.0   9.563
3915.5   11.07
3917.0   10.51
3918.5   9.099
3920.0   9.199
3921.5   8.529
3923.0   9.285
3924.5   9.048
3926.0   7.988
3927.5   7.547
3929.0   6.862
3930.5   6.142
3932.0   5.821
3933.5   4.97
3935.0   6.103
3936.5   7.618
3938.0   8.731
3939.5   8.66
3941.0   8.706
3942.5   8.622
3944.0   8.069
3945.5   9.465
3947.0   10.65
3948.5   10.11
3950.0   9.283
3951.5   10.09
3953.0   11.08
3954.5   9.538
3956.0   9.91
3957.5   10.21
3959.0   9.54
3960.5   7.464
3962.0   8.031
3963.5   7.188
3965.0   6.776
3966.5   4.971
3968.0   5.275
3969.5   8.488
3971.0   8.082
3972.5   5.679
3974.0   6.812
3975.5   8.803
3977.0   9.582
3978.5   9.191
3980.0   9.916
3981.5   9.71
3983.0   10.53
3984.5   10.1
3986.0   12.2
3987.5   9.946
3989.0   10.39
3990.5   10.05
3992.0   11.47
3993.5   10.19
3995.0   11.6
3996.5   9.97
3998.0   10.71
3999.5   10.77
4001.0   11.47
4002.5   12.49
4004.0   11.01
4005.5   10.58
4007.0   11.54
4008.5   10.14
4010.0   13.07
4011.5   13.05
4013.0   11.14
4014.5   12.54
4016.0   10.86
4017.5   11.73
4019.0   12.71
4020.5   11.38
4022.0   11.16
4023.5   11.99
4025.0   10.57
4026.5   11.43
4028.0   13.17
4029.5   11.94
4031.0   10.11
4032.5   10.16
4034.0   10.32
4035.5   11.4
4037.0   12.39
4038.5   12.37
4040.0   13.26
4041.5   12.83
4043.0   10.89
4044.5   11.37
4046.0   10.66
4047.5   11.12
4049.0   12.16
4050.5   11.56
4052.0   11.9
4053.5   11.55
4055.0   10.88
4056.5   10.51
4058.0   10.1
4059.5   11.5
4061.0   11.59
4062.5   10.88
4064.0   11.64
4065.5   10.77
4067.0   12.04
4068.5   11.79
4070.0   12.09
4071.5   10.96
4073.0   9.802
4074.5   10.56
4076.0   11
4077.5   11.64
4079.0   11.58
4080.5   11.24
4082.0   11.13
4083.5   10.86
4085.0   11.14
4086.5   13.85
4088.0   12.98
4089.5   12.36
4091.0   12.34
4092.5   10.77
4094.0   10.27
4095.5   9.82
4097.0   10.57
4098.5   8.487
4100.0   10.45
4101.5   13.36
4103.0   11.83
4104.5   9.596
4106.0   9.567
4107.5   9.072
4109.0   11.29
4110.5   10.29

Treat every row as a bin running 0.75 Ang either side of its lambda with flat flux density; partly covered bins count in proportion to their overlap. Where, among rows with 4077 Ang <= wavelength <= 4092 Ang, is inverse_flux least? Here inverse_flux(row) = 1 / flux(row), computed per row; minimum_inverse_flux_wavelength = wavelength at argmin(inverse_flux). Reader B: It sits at 4086.5 Ang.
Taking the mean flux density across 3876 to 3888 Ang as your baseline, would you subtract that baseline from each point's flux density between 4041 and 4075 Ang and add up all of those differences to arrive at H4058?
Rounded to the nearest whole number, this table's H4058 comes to 75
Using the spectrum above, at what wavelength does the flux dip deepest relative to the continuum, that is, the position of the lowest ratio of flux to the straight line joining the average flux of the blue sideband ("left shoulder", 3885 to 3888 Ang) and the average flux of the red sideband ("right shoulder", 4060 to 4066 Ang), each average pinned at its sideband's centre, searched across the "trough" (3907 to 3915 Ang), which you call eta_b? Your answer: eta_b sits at 3911.0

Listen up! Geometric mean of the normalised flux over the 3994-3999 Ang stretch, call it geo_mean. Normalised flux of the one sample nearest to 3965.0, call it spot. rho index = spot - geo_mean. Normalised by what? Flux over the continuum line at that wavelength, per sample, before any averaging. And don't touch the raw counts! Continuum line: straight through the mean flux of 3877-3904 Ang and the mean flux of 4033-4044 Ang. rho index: -0.32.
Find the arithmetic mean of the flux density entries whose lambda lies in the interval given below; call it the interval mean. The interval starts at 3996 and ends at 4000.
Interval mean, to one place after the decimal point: 10.5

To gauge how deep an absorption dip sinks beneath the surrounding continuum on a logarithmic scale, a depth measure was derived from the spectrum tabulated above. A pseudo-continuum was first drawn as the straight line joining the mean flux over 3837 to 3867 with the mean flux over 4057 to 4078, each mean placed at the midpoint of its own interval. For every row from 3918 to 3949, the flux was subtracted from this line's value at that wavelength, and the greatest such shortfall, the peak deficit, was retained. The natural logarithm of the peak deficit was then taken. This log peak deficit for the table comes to 1.5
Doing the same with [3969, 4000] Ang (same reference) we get 1.4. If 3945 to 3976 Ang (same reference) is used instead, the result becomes 1.6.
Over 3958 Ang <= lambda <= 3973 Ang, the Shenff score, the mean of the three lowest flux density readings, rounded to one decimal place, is 5.3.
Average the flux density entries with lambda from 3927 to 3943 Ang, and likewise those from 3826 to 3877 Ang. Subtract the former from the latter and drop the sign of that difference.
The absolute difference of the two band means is 0.8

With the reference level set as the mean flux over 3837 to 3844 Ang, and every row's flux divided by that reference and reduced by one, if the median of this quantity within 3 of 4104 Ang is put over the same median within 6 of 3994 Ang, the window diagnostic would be 1.05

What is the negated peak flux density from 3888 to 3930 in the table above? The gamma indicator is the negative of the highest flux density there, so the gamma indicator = -11.1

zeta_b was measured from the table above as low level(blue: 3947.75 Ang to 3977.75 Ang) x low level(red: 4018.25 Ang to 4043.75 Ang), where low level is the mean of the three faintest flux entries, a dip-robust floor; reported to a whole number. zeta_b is 54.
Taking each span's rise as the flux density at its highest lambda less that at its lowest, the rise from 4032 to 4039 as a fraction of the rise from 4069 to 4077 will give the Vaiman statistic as -2.0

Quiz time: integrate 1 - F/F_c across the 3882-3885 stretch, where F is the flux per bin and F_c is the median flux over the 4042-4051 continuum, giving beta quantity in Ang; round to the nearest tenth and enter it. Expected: 0.9 Ang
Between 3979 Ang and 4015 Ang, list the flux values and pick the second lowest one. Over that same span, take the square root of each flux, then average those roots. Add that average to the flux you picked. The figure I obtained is 13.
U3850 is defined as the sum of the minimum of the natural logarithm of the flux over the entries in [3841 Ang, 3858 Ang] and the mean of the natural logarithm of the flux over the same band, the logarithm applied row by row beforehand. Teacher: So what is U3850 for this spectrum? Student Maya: 4.2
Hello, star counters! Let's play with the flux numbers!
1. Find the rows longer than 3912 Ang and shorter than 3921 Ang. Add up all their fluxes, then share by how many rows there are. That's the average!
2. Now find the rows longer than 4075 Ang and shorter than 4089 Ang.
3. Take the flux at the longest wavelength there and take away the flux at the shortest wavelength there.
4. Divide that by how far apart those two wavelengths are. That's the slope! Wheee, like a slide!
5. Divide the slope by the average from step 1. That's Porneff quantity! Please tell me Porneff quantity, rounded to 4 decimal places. 0.0168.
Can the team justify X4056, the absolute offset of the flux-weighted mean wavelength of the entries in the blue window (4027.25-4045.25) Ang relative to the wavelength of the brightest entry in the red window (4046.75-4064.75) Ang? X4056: 12.7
